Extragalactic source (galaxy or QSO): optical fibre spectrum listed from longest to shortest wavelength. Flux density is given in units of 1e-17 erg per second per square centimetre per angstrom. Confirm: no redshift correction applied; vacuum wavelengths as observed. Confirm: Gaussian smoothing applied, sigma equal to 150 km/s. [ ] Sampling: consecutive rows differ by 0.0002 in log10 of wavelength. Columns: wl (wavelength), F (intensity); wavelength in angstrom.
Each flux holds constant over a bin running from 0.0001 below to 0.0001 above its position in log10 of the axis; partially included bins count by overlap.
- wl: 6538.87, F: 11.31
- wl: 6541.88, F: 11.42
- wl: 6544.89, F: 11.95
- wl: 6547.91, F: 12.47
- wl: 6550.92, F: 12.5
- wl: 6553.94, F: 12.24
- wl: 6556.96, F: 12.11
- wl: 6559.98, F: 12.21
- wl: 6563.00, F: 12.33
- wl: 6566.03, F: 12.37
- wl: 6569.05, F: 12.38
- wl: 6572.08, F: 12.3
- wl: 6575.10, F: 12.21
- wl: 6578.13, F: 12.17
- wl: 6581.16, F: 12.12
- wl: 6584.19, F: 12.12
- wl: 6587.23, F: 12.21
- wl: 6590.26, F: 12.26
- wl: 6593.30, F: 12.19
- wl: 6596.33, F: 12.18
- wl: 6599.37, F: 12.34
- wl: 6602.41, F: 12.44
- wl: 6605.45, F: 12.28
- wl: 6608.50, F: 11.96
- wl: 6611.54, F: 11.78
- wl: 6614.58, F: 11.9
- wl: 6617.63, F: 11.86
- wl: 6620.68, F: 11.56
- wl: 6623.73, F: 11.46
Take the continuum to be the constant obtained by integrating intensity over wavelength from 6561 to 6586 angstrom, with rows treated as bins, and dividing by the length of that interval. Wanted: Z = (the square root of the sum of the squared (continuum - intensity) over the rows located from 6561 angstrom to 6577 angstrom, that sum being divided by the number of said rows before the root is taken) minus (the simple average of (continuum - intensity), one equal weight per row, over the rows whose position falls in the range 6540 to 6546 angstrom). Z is -0.47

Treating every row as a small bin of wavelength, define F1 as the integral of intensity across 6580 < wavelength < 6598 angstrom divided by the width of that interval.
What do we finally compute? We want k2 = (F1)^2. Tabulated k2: 148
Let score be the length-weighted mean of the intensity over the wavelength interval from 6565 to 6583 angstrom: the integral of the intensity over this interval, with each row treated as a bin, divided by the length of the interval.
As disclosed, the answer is 12.3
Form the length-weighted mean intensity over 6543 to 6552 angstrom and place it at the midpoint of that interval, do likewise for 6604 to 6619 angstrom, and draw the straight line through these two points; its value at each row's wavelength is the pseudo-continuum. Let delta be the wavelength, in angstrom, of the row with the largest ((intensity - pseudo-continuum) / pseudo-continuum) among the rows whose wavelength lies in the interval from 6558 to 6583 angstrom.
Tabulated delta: 6569.05 angstrom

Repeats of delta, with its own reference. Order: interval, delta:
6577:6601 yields 6599.37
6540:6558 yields 6550.92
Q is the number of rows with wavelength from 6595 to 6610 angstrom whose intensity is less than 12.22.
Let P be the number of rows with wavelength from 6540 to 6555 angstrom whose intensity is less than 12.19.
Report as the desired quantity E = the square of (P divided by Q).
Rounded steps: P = 2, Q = 2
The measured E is 1.0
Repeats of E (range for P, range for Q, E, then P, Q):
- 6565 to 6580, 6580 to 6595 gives 0.1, 1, 4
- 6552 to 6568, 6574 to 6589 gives 0.0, 1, 5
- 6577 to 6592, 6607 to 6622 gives 0.4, 3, 5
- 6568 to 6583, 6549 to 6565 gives 1.0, 2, 2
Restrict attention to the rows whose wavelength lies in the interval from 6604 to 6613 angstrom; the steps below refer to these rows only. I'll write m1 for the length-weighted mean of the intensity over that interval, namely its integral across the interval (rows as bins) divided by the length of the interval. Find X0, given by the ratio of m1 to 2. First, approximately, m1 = 12.0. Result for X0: 6.00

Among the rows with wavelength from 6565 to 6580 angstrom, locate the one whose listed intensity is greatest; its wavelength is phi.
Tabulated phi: 6569.05 angstrom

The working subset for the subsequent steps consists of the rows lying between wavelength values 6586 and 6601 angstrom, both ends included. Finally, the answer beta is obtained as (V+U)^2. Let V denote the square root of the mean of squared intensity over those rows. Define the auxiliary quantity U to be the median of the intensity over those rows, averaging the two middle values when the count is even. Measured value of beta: 598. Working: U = 12.21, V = 12.24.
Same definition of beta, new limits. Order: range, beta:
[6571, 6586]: 593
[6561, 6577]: 608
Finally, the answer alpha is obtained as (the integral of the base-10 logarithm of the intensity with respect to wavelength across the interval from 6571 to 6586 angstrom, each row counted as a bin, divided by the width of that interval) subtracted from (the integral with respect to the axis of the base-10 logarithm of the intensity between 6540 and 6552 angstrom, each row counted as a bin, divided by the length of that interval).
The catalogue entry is -0.0046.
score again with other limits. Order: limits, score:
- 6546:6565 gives 12.3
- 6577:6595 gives 12.2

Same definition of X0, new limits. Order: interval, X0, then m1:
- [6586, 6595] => 6.11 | 12.2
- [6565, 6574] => 6.18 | 12.4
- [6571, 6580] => 6.11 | 12.2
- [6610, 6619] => 5.93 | 11.9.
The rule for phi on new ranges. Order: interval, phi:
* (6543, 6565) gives 6550.92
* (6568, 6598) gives 6569.05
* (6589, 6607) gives 6602.41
